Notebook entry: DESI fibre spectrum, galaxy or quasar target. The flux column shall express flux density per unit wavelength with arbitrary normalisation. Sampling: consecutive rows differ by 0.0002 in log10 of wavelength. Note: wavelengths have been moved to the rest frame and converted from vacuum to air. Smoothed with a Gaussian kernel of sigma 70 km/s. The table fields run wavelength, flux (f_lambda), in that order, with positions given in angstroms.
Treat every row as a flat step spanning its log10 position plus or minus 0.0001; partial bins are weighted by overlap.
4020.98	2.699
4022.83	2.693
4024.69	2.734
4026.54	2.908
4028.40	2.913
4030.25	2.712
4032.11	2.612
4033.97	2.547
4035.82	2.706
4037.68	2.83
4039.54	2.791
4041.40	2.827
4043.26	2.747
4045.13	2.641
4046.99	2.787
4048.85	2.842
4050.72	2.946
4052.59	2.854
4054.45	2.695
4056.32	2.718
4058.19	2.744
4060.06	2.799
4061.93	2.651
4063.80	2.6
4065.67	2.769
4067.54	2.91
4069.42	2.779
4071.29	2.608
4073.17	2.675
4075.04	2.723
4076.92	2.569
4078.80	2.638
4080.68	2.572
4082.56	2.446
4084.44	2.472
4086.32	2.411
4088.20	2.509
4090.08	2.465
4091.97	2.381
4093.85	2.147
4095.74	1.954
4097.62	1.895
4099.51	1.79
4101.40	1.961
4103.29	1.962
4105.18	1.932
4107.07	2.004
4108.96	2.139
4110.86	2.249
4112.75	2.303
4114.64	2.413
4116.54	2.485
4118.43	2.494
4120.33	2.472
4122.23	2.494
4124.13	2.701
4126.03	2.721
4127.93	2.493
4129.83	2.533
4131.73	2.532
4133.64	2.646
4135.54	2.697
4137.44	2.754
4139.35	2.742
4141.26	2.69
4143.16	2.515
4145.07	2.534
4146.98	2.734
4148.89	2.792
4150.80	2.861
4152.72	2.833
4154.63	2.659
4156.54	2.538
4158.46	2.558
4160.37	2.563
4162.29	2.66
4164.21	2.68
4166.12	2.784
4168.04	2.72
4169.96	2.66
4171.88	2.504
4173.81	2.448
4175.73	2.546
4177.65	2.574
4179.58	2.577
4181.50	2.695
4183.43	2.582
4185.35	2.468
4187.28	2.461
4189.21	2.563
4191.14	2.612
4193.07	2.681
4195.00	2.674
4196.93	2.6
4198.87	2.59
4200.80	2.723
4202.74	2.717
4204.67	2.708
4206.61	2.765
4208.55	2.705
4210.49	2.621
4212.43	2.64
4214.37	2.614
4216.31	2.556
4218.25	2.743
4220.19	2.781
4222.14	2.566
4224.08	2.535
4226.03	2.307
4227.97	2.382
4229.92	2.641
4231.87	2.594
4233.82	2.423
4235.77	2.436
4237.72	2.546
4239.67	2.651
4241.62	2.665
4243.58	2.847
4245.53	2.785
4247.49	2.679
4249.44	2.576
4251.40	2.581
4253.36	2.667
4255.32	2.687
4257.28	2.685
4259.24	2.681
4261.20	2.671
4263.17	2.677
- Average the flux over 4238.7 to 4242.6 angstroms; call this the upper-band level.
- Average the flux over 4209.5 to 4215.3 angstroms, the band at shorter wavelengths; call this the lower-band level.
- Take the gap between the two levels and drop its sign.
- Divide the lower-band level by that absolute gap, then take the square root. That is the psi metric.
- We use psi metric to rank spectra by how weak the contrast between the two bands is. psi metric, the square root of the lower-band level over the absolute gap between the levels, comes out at 8.9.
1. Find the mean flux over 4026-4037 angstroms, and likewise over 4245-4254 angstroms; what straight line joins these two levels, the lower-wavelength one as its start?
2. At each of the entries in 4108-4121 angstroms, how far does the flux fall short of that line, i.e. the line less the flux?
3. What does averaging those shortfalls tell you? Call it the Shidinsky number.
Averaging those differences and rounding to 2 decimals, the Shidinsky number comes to 0.34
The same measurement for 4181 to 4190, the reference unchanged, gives 0.13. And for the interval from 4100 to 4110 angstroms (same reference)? 0.71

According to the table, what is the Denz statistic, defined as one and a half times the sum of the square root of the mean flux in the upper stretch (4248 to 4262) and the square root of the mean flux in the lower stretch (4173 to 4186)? 4.84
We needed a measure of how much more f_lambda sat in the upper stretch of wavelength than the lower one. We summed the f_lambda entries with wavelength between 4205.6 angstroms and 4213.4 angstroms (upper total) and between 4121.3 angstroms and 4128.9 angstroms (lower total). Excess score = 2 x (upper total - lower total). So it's 0.6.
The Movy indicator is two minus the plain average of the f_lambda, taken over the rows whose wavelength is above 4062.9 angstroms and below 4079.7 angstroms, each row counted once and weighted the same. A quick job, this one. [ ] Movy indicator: -0.70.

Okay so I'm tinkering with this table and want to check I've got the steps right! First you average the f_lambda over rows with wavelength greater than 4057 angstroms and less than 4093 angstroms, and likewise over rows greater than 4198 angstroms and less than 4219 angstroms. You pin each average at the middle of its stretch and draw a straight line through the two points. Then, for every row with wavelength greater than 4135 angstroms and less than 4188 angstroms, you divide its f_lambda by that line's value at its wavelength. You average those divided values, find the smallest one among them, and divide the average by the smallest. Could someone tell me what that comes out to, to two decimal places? 1.08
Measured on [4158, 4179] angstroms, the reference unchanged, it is 1.07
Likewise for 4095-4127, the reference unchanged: 1.25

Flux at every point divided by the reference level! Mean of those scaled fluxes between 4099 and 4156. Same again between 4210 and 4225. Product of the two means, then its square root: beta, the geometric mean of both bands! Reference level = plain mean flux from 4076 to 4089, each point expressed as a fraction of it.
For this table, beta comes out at 1.01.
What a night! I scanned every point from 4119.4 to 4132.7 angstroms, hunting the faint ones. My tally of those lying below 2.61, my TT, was 5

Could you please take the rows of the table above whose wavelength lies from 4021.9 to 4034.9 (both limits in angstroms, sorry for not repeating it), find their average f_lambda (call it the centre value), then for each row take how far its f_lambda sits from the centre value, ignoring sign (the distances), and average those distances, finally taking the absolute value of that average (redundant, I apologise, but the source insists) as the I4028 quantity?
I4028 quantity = 0.103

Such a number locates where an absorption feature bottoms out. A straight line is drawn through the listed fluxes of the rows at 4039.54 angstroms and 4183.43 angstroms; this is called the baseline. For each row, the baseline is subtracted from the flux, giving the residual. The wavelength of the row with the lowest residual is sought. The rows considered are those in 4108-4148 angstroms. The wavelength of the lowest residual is 4108.96 angstroms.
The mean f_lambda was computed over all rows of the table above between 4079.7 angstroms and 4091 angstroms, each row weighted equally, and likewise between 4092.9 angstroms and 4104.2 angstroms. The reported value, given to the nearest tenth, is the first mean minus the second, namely 0.5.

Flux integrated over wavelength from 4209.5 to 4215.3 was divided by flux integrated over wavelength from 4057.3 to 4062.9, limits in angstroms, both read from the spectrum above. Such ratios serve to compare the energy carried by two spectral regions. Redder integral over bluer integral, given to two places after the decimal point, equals 1.00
